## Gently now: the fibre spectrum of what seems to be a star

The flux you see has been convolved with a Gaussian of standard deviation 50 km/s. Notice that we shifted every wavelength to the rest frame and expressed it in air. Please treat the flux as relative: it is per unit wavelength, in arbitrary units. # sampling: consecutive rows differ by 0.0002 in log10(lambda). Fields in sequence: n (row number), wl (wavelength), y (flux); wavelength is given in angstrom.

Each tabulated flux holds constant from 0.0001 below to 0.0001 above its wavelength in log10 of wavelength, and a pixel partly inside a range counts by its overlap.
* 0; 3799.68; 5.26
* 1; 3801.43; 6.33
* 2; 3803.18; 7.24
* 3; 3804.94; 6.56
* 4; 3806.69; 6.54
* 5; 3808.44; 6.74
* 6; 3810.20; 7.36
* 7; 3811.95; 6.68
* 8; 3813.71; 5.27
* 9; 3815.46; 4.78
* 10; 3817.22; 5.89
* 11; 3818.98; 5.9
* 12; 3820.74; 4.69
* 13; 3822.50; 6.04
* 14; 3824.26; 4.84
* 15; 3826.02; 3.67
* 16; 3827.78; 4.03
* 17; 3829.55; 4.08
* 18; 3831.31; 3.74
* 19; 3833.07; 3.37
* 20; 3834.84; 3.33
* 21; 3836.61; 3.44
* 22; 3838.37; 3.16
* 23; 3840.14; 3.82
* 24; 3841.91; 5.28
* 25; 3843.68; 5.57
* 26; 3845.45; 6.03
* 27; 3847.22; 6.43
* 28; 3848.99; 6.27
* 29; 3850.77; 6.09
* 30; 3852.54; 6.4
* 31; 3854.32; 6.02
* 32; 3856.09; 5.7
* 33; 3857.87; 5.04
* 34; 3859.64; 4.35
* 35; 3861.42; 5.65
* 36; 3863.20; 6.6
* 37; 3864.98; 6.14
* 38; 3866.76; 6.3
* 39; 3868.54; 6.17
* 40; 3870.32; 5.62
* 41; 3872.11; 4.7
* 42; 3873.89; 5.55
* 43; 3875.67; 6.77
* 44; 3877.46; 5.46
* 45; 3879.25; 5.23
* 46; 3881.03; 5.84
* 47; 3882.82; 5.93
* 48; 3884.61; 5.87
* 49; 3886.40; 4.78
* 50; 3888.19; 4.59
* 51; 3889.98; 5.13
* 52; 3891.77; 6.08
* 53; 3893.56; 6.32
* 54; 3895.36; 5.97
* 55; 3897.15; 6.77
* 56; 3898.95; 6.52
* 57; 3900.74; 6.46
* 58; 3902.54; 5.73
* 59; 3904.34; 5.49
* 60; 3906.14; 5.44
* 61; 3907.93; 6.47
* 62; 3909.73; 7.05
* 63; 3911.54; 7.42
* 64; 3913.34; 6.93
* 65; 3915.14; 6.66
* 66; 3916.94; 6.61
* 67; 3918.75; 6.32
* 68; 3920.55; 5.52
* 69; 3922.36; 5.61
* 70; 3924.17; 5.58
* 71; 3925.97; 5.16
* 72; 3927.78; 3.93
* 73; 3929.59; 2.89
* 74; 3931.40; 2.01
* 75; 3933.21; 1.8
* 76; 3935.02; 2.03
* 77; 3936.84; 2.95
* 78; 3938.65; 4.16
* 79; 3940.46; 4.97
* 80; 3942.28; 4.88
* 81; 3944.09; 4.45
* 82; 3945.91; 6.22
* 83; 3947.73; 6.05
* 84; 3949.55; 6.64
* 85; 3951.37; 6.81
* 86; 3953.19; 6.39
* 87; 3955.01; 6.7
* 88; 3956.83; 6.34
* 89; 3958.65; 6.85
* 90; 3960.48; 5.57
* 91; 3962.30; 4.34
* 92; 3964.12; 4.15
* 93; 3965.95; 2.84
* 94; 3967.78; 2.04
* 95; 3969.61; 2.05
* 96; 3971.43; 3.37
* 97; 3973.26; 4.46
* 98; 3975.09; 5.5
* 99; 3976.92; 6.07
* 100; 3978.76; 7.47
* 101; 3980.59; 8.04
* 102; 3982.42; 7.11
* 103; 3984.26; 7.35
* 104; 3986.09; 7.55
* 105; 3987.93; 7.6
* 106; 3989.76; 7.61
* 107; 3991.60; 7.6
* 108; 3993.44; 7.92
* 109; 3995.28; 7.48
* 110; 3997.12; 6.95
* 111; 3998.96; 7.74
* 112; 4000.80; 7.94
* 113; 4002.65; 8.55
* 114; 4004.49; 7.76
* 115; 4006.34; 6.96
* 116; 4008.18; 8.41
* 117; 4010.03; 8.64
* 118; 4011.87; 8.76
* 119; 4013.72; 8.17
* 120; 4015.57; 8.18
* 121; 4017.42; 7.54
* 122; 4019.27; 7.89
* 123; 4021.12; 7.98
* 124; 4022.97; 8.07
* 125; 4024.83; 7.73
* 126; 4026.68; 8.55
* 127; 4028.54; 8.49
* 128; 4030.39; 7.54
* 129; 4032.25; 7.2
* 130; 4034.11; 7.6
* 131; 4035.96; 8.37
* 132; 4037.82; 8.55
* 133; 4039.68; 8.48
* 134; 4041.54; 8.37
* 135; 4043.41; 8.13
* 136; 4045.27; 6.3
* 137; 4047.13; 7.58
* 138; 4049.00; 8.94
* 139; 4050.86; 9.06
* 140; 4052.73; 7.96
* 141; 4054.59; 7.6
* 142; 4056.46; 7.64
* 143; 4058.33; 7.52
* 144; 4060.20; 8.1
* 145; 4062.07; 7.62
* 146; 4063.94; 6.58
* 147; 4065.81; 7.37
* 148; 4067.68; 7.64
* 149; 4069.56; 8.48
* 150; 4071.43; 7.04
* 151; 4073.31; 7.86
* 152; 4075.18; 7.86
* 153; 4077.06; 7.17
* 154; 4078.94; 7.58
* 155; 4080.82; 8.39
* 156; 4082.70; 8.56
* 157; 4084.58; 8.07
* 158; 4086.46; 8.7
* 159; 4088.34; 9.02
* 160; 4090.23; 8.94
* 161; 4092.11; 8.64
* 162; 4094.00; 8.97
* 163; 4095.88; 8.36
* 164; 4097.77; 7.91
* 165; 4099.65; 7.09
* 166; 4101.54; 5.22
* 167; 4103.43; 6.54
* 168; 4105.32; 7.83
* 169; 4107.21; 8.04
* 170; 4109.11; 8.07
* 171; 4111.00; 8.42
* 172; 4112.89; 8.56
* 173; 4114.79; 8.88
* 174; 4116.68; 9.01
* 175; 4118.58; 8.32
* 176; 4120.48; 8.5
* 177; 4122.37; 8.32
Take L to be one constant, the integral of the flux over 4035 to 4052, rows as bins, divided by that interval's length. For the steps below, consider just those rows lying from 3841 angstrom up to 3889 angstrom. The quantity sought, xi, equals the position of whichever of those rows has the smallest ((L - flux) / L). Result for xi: 3875.67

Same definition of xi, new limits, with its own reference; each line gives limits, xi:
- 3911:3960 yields 3911.54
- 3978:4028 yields 4011.87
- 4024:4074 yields 4050.86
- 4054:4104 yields 4088.34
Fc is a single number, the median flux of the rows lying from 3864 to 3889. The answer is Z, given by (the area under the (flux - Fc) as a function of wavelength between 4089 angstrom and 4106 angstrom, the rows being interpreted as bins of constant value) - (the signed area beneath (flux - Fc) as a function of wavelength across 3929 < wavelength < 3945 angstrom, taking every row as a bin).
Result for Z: 72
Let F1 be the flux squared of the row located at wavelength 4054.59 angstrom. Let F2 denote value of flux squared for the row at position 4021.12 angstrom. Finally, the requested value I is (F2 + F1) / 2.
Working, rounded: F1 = 58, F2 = 64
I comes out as 60.7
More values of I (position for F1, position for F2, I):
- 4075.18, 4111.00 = 66.3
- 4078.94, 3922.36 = 44.5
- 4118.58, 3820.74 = 45.6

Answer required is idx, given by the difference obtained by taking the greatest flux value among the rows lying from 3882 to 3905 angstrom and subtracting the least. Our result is 2.2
